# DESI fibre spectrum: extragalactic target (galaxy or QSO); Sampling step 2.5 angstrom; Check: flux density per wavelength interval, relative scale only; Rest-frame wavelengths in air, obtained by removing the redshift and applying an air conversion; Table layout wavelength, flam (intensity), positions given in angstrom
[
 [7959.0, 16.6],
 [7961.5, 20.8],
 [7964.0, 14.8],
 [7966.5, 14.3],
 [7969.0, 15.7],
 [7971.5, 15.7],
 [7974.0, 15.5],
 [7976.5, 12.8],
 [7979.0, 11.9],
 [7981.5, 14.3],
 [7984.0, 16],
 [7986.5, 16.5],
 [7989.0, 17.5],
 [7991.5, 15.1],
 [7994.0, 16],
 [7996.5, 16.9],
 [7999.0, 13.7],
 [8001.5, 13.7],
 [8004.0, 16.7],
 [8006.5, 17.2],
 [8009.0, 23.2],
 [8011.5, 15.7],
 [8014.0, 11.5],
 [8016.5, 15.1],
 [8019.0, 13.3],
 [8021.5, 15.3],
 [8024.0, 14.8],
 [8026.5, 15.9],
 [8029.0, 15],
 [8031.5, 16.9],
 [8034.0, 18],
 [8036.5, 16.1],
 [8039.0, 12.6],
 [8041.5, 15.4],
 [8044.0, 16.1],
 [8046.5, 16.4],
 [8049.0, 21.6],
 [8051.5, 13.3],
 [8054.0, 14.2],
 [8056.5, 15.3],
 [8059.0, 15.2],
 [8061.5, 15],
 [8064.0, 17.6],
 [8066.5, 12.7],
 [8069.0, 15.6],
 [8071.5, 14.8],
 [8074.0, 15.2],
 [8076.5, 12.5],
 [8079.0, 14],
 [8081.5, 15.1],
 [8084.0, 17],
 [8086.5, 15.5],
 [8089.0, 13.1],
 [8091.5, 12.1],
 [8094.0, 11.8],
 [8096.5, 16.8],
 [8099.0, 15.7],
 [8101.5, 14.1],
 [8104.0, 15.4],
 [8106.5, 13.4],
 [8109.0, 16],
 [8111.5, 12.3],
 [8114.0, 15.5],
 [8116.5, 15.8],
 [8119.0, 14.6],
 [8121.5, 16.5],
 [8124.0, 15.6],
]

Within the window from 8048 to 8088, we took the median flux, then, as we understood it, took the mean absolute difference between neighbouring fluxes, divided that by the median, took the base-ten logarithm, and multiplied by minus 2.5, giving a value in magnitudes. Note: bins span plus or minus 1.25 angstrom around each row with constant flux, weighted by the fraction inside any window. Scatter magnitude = 2.17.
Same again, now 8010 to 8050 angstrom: 2.17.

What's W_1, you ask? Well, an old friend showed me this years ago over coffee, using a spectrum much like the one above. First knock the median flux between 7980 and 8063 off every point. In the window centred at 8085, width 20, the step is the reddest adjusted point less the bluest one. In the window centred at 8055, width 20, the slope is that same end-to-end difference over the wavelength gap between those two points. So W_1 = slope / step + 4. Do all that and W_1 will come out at 3.90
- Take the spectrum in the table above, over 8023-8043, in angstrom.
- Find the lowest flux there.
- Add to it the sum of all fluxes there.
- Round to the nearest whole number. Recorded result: 137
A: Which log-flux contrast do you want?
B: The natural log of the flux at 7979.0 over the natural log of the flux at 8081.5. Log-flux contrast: 0.91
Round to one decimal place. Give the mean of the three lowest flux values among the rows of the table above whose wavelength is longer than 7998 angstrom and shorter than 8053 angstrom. 12.5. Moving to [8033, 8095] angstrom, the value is 12.1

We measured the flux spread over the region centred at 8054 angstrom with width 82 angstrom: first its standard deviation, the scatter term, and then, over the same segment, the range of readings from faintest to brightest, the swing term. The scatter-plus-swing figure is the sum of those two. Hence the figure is 12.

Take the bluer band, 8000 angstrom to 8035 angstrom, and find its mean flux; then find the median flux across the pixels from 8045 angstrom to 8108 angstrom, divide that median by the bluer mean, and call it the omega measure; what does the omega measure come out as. 0.95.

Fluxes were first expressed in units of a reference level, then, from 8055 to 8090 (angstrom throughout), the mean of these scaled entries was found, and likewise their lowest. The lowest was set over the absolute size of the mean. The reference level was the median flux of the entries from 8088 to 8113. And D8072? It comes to 0.84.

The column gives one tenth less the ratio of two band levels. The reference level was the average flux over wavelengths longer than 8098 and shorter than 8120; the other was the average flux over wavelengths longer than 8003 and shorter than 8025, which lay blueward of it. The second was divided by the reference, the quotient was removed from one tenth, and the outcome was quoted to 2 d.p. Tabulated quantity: -0.98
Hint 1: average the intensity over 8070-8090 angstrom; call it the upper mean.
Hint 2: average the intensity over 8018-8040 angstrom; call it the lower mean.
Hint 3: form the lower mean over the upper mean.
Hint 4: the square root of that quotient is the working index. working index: 1.02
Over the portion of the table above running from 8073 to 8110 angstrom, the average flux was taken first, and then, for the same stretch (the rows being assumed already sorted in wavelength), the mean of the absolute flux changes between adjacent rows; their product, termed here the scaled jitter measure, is 27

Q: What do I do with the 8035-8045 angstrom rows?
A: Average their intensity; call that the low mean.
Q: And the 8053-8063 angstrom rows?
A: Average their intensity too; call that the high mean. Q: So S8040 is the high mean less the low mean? -0.1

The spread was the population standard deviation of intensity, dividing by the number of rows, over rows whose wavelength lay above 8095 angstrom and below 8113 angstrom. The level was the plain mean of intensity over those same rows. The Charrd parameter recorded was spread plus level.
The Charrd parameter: 16.3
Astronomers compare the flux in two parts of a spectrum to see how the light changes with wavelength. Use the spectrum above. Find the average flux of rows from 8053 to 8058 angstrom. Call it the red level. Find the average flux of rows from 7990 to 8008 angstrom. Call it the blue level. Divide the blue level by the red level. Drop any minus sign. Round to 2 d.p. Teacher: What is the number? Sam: 1.06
